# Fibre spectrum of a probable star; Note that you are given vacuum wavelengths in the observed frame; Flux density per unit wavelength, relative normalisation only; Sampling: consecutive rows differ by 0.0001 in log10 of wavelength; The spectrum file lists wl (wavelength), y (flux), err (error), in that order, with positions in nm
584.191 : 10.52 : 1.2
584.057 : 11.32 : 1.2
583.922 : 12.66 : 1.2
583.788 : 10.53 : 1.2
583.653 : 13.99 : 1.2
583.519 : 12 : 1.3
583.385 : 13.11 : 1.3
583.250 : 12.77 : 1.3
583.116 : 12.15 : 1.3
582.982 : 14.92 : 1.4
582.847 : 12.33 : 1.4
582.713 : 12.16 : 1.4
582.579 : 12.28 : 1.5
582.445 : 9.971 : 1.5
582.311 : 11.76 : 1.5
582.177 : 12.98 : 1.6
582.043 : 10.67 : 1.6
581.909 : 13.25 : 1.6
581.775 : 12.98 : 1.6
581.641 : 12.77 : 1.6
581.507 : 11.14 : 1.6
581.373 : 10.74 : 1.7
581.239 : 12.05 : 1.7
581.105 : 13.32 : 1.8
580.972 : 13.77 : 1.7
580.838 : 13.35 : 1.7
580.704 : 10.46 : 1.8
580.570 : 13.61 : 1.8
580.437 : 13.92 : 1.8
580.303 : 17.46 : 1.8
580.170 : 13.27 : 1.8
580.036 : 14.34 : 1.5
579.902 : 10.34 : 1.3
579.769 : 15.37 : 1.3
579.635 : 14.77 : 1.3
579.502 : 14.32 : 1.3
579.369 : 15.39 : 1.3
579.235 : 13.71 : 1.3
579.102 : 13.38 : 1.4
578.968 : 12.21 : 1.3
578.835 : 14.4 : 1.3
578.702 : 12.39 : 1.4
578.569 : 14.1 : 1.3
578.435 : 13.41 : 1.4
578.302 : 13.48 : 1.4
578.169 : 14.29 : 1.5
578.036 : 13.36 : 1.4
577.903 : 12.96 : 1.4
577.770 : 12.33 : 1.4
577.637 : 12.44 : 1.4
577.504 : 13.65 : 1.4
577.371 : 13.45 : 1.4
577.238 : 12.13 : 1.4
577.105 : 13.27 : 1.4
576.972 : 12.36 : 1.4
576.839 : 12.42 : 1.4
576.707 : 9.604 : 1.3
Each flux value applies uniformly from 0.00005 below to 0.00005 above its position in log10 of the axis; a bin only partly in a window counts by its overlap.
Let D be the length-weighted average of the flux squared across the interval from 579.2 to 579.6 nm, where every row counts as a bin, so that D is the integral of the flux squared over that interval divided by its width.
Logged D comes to 212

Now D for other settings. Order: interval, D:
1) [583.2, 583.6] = 161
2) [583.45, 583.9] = 152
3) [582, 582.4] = 140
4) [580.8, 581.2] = 180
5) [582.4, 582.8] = 136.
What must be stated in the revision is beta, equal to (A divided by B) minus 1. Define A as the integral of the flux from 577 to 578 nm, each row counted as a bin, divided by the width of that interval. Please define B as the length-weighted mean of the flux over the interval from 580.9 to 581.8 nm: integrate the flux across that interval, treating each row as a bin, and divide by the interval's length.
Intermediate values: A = 12.9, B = 12.4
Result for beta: 0.04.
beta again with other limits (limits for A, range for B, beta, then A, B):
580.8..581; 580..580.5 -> -0.08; 13.5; 14.8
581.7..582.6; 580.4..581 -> -0.07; 12.0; 12.9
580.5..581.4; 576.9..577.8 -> -0.02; 12.6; 12.8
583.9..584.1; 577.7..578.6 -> -0.11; 11.9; 13.4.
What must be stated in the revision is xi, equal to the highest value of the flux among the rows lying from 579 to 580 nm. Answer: 15.39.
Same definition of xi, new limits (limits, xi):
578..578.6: 14.29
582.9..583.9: 14.92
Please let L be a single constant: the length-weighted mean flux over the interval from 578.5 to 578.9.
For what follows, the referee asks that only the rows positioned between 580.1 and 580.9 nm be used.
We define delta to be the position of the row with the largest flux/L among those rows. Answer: 580.303 nm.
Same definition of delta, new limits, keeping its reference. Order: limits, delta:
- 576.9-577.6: 577.504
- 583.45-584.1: 583.653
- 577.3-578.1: 577.504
